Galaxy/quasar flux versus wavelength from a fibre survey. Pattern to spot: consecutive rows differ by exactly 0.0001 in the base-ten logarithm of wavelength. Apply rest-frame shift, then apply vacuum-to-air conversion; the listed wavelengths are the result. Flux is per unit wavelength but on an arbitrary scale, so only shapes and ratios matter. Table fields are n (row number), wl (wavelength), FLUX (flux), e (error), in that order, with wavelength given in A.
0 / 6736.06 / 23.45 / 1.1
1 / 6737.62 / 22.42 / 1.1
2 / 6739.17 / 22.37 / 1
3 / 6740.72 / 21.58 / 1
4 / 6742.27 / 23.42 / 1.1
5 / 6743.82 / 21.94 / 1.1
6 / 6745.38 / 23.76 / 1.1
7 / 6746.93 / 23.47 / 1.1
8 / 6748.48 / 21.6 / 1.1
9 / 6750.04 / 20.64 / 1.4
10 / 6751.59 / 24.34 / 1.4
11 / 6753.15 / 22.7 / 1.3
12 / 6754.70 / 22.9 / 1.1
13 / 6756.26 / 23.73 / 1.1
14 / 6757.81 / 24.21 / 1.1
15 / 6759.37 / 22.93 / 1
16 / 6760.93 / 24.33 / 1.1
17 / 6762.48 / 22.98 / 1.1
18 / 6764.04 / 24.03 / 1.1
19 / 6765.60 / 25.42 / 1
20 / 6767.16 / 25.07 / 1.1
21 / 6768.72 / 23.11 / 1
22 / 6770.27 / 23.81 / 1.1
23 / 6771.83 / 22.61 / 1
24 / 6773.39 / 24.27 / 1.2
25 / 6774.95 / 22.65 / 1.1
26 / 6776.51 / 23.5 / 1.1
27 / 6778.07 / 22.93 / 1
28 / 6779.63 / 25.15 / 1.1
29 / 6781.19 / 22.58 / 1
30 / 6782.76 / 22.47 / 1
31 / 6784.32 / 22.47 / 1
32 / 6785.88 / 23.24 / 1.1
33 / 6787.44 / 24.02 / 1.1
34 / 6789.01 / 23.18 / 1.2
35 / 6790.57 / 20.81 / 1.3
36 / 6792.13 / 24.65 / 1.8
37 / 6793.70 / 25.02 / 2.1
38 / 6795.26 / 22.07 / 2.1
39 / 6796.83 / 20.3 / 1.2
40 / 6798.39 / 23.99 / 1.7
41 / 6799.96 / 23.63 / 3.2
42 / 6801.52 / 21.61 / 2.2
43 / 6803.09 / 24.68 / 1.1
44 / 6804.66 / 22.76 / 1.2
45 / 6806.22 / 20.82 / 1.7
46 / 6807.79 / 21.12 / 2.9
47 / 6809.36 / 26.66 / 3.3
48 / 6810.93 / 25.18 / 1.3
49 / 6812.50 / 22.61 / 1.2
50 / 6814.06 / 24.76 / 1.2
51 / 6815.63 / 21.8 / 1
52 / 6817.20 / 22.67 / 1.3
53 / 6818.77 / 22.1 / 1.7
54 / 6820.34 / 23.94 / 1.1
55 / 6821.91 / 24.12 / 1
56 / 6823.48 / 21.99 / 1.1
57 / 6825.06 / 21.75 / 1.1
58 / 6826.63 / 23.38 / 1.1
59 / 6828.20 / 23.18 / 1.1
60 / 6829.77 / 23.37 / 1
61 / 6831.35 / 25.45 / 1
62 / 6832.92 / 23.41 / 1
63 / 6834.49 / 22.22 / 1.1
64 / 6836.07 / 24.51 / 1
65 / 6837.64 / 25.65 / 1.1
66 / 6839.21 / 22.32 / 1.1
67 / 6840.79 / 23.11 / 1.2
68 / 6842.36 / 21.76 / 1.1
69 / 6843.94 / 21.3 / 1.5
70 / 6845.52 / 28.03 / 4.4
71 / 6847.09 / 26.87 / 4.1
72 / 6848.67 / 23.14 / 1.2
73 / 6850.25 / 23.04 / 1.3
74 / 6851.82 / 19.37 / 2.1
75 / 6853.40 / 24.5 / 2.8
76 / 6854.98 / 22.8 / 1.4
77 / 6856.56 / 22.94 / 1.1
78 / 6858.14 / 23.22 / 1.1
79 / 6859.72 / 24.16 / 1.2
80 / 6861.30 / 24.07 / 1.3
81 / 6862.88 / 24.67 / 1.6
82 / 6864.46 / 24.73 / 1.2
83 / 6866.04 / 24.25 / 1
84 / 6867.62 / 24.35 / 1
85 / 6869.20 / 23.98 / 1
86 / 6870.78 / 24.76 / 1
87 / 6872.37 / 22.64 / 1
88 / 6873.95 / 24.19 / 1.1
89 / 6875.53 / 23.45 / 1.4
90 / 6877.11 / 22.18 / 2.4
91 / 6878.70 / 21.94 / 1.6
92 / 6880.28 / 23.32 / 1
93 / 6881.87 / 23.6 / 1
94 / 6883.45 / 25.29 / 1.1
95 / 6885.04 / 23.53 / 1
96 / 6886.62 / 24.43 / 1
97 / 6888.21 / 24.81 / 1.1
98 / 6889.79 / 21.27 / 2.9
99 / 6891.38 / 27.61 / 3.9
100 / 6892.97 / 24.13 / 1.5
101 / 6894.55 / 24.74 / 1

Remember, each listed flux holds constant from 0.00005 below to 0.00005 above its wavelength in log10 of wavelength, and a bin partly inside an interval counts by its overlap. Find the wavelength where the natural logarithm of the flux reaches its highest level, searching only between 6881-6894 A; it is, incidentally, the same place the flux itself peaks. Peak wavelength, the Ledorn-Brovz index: 6891.38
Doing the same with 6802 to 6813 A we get 6809.36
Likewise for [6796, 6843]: 6809.36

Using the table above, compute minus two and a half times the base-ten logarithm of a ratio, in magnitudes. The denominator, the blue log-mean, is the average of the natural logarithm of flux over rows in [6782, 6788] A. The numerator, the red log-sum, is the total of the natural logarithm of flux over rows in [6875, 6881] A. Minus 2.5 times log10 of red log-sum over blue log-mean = -1.50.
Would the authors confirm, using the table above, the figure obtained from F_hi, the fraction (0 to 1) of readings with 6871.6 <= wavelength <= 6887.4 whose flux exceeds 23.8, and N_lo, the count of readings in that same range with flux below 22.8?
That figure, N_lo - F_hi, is 2.7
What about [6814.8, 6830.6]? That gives 4.8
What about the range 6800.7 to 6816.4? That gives 5.6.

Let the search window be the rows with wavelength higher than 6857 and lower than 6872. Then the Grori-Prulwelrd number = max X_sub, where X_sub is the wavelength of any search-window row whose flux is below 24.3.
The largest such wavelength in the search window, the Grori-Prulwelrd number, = 6869.20 A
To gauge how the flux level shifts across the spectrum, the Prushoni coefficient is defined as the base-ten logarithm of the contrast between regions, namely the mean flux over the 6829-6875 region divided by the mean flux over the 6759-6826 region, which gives 0.009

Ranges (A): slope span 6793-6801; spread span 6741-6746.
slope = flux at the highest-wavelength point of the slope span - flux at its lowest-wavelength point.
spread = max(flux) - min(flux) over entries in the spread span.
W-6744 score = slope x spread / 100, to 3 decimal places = -0.025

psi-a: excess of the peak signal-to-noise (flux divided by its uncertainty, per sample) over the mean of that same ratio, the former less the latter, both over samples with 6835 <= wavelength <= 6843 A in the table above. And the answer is 3.08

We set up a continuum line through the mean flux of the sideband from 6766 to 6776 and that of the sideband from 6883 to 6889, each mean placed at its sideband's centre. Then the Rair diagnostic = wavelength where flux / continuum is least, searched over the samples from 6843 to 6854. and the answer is 6851.82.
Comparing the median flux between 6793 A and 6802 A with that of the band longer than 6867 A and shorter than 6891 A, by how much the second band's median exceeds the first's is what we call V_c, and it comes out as 0.75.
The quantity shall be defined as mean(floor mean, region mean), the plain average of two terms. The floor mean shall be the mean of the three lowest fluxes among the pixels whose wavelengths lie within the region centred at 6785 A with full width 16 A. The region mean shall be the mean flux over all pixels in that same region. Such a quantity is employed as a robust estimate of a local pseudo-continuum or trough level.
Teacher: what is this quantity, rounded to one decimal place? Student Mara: 22.5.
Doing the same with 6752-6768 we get 23.3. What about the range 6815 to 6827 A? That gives 22.3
